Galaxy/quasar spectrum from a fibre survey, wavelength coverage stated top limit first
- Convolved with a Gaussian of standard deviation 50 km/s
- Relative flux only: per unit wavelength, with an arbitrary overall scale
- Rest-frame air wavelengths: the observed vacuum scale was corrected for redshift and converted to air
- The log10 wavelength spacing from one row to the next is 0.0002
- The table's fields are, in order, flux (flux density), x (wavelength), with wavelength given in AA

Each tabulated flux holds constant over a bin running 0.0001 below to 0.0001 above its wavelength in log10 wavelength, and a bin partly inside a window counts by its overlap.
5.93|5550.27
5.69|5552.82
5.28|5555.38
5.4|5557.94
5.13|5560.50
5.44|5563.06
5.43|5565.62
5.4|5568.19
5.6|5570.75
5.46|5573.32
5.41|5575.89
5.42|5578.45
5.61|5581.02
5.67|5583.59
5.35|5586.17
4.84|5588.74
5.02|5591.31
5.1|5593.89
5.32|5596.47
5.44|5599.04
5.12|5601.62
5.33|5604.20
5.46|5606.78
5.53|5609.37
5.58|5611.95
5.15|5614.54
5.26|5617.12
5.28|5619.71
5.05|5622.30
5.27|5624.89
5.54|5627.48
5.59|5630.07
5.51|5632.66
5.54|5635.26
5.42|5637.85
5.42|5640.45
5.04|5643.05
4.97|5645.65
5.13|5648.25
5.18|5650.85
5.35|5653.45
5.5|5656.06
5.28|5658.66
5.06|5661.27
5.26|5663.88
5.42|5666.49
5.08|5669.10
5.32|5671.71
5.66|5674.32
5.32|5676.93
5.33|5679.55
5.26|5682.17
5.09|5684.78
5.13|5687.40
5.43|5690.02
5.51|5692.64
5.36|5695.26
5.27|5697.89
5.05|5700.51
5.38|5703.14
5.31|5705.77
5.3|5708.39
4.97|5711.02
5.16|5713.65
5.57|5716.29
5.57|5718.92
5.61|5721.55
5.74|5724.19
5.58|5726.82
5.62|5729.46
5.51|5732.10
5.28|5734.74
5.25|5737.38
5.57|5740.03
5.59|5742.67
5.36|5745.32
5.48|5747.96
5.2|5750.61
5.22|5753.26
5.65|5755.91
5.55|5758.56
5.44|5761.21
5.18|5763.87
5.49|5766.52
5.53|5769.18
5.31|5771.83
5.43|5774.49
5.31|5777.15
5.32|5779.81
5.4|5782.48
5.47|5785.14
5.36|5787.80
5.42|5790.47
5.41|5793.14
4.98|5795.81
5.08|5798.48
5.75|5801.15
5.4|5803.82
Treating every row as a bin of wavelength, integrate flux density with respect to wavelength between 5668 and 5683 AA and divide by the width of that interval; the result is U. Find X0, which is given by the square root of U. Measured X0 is 2.31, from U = 5.33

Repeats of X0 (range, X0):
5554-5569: 2.31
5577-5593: 2.31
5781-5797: 2.31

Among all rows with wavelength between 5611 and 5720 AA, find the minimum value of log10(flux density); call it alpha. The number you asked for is 0.70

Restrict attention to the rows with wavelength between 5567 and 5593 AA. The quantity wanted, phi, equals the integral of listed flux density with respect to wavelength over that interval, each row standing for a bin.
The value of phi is 140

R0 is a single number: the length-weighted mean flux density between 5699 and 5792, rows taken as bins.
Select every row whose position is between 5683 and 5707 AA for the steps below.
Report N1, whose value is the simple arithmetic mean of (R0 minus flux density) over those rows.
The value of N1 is 0.12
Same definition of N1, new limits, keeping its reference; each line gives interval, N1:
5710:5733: -0.08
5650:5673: 0.13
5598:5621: 0.05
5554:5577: 0.01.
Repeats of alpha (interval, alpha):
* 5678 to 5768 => 0.70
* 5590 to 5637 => 0.70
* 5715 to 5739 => 0.72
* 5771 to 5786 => 0.73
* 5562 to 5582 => 0.73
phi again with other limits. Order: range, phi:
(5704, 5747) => 234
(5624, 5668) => 234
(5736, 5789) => 287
